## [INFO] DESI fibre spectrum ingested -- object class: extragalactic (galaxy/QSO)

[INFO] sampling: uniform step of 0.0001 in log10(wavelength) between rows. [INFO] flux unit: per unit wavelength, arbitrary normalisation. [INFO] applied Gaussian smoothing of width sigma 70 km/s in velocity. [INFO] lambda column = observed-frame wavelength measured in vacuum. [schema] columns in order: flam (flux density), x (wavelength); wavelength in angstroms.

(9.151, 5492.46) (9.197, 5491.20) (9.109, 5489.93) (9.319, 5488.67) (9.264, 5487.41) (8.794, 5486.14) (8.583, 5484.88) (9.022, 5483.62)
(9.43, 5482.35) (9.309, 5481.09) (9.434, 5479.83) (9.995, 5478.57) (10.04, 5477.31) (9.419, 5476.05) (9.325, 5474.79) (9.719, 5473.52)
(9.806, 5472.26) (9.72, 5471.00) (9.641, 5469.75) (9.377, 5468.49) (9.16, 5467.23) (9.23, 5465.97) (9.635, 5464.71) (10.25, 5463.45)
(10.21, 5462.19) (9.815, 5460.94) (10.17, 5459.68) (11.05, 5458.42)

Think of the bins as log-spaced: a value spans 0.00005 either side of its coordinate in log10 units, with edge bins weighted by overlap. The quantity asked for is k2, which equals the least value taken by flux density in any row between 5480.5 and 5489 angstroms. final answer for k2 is 8.583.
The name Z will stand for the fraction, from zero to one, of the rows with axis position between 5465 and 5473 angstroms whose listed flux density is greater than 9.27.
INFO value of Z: 0.7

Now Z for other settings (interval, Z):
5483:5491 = 0.2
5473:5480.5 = 1.0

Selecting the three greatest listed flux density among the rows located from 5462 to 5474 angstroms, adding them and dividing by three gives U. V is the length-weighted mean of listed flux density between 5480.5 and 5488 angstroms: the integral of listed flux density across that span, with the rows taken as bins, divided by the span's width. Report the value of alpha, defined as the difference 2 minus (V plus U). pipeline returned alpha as -17.15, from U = 10.1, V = 9.06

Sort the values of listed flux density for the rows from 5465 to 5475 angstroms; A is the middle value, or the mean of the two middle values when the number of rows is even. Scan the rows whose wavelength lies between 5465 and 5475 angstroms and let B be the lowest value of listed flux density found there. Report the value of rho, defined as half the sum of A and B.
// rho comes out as 9.33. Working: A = 9.5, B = 9.16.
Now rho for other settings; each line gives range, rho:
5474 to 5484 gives 9.22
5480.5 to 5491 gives 8.88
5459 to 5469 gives 9.44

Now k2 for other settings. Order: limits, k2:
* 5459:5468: 9.16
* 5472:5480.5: 9.325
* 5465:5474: 9.16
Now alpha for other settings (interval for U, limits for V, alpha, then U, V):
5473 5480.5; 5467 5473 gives -17.50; 9.9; 9.58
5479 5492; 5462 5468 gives -17.03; 9.4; 9.64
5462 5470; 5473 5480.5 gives -17.68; 10.0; 9.65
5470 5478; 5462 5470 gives -17.46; 9.9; 9.60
